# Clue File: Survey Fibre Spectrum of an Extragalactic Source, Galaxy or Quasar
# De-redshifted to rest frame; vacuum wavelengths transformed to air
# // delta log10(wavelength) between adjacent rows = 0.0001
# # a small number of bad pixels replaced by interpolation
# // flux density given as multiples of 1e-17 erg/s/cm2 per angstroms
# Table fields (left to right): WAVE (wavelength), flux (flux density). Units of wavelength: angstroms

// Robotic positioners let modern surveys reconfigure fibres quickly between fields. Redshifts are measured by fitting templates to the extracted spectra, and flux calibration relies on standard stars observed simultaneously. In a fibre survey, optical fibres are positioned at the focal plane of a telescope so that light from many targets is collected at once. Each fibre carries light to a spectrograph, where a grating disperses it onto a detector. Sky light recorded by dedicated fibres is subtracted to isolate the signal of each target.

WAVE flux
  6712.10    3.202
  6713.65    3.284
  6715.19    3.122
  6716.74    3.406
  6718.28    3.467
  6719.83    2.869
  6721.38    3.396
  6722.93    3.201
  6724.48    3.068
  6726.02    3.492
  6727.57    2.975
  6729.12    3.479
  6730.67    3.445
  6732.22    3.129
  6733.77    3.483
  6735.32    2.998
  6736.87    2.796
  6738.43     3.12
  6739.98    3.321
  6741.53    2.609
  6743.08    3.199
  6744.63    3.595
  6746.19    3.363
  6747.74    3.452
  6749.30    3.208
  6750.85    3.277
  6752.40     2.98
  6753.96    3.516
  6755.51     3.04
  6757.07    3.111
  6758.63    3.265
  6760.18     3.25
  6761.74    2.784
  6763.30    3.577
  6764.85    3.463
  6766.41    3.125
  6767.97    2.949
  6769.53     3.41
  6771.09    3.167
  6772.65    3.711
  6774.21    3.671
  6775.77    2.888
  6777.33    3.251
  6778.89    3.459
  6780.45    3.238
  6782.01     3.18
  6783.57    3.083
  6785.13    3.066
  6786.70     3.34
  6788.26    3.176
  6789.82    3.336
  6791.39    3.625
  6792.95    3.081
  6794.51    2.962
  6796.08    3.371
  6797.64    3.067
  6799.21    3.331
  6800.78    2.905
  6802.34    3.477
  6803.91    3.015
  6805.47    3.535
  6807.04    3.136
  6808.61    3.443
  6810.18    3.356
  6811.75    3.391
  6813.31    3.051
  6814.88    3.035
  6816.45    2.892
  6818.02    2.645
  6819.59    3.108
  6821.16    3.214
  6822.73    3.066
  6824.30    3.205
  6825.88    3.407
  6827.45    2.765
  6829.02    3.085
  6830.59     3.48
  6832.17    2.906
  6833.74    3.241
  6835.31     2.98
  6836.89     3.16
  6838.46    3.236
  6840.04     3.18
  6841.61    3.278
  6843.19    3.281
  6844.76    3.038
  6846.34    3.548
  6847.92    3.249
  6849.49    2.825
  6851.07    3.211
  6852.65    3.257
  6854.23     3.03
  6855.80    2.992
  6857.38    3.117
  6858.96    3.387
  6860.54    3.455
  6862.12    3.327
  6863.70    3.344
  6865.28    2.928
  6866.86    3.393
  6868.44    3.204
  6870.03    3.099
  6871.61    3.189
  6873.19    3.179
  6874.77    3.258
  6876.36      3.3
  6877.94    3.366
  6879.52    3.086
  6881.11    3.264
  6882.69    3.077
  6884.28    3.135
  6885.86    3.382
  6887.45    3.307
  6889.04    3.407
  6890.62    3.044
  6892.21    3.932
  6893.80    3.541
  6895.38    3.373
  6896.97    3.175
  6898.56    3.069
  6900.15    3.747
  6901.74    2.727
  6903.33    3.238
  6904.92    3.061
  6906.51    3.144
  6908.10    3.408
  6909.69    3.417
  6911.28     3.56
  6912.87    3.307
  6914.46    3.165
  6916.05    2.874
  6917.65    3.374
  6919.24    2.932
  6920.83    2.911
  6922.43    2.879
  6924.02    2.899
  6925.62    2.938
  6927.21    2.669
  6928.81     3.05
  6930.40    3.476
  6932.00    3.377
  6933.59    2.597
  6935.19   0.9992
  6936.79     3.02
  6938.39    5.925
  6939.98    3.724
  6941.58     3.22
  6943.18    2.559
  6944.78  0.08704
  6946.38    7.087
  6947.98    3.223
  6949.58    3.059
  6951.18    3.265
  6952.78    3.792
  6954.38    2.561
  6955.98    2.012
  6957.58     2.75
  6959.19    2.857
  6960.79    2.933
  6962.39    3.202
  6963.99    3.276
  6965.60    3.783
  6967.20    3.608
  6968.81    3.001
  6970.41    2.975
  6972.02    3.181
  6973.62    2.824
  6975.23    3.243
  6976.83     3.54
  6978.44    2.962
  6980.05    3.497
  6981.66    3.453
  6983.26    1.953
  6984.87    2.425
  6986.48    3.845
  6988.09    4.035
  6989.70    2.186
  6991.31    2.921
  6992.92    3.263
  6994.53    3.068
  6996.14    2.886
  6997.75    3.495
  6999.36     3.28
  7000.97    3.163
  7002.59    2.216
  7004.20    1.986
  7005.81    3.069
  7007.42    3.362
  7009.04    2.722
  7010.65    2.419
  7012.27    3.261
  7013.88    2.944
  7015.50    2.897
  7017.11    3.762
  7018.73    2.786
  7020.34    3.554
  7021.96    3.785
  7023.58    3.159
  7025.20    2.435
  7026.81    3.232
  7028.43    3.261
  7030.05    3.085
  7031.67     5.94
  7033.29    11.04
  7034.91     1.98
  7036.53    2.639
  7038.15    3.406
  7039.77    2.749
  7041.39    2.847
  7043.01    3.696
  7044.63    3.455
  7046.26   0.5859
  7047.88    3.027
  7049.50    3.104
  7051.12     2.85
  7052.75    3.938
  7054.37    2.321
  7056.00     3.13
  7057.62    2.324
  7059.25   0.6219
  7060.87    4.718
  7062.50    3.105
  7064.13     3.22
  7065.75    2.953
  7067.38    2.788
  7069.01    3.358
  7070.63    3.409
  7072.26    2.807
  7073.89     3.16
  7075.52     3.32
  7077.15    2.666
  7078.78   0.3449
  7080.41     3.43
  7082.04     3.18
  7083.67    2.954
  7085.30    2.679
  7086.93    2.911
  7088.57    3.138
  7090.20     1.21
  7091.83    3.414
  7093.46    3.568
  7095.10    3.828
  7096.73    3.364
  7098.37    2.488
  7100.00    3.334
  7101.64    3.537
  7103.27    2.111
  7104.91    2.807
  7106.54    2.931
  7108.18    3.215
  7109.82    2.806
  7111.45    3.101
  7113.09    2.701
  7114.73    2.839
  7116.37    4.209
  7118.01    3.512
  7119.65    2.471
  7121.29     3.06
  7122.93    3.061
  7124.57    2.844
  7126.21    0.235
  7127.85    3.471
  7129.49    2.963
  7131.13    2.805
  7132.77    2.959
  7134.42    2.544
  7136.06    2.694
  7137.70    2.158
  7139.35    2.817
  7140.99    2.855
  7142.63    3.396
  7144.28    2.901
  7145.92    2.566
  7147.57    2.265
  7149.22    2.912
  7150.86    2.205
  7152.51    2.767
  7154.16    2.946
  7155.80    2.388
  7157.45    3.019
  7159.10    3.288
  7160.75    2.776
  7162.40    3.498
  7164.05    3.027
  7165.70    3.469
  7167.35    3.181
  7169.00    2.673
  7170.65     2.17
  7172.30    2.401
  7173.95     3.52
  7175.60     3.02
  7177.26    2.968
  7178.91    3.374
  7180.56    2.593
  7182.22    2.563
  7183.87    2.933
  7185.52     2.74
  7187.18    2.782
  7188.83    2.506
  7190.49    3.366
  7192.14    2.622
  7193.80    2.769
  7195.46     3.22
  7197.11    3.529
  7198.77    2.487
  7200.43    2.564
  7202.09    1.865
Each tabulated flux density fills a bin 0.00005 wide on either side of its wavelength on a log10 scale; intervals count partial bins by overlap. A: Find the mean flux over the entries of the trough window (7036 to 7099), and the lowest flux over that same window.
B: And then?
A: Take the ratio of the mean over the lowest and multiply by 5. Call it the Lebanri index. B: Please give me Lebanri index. 42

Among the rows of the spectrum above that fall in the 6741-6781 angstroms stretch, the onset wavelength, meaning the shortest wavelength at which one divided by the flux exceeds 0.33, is 6741.53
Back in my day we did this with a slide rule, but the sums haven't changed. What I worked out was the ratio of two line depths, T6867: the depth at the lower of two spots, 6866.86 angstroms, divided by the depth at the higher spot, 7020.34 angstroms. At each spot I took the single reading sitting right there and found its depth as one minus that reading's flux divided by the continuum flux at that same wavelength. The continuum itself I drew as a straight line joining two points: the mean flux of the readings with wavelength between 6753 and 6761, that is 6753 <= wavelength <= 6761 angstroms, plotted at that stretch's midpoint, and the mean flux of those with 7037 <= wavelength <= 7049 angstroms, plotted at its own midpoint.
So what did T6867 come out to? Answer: 0.4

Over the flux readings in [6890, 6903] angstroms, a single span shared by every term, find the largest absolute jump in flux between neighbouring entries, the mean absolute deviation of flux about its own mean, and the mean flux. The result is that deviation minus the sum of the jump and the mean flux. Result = -4.02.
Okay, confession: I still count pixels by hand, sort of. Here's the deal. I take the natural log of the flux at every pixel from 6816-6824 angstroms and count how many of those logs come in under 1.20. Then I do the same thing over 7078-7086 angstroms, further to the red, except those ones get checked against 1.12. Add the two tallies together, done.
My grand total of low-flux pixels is 8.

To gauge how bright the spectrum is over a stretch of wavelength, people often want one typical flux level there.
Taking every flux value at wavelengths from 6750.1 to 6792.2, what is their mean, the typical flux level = 3.3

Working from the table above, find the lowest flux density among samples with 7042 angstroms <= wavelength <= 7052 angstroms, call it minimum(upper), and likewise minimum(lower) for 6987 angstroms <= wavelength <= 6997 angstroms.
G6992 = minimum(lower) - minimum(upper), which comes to 1.6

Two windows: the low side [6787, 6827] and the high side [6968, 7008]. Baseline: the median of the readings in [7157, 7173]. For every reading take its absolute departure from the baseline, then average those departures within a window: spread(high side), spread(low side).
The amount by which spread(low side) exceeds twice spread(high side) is -0.6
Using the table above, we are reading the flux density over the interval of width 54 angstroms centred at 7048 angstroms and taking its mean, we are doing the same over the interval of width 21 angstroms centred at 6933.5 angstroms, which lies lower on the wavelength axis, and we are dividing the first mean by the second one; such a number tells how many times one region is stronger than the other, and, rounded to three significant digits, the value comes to 1.05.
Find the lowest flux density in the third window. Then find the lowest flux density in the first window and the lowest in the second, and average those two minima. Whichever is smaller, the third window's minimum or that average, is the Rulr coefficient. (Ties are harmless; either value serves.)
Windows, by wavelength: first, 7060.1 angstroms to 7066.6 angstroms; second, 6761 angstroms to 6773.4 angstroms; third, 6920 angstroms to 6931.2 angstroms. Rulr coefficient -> 2.67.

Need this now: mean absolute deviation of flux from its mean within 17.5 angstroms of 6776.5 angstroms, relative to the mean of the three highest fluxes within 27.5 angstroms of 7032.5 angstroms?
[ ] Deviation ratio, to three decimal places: 0.029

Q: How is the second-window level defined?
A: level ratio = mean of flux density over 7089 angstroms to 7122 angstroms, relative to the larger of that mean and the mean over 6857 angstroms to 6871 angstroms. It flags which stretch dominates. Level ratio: 0.931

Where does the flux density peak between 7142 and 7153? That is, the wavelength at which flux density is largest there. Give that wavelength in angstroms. 7142.63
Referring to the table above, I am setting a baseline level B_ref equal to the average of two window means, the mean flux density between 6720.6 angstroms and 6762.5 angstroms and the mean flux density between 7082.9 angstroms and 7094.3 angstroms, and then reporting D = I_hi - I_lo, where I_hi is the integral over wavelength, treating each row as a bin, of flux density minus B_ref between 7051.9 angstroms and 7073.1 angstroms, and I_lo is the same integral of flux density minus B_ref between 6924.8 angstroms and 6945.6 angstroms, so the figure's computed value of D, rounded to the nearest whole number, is 2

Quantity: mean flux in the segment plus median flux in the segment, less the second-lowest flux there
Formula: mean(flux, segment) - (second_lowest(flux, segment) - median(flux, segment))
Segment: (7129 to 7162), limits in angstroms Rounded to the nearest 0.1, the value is 3.4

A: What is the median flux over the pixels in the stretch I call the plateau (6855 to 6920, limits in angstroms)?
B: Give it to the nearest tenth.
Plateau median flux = 3.3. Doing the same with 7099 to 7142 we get 2.8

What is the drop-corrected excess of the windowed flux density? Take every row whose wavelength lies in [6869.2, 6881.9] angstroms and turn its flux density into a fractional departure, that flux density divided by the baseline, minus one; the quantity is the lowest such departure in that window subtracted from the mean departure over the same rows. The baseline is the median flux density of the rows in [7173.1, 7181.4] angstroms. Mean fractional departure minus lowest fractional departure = 0.044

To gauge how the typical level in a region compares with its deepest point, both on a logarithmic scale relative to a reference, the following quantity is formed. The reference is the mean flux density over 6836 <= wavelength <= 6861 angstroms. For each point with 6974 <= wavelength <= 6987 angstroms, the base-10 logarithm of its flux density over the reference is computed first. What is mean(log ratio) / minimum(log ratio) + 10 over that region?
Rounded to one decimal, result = 10.1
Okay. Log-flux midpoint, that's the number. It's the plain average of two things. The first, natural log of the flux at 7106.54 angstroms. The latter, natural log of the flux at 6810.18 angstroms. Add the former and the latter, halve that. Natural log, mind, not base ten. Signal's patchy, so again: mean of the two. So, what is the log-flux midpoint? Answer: 1.14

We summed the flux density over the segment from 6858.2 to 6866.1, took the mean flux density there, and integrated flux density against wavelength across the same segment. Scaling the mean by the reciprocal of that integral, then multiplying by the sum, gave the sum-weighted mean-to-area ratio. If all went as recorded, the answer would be 2.08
